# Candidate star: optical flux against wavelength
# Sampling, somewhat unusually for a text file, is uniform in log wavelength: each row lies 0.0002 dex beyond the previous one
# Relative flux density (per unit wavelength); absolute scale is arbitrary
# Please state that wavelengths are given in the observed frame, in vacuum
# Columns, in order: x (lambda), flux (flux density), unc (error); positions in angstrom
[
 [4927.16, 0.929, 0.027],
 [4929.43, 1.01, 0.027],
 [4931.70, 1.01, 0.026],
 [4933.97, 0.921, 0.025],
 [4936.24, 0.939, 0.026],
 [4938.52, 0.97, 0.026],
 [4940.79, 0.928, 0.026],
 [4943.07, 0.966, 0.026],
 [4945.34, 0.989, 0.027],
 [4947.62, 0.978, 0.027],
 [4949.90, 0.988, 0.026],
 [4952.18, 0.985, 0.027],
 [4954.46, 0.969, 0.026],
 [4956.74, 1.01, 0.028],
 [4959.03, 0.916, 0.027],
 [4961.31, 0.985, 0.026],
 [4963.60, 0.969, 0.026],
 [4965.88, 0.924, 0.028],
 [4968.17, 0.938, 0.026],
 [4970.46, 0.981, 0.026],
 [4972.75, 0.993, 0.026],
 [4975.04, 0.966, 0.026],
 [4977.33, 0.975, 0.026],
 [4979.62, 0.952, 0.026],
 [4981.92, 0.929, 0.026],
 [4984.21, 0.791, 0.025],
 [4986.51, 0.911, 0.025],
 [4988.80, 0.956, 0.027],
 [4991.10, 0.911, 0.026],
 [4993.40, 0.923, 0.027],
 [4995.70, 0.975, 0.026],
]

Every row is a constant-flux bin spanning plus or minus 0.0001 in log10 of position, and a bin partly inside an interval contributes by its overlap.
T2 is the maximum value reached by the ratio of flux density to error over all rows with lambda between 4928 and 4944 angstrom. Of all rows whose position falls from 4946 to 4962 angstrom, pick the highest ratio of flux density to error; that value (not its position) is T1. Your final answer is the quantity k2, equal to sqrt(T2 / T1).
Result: 1.011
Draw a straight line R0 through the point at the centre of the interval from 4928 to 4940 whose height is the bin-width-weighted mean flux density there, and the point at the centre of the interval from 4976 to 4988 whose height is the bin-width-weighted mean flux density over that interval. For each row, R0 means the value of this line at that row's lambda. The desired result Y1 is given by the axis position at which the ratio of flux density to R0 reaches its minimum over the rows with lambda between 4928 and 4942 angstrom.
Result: 4933.97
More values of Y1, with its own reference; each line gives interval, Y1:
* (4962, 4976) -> 4965.88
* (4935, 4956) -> 4940.79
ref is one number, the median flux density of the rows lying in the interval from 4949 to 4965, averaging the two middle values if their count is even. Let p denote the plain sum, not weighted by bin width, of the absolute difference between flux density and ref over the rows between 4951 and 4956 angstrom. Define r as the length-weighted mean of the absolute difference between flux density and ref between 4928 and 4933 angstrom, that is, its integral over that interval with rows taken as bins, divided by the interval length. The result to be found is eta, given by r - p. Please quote 0.01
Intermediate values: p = 0.02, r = 0.028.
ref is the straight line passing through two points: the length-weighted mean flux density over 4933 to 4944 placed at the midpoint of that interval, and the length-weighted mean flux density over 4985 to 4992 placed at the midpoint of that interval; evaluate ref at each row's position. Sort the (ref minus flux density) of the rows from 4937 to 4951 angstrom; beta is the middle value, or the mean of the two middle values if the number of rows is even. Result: -0.03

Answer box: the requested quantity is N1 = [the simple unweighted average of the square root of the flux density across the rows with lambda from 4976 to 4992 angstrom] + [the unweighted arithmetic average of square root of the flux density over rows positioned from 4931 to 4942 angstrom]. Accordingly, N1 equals 1.93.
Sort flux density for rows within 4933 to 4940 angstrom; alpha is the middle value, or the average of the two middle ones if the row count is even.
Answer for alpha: 0.94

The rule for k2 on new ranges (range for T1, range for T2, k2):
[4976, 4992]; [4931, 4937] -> 1.018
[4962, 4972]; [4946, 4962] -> 1.004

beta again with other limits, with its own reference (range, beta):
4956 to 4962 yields -0.05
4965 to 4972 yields -0.01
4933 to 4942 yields 0.01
